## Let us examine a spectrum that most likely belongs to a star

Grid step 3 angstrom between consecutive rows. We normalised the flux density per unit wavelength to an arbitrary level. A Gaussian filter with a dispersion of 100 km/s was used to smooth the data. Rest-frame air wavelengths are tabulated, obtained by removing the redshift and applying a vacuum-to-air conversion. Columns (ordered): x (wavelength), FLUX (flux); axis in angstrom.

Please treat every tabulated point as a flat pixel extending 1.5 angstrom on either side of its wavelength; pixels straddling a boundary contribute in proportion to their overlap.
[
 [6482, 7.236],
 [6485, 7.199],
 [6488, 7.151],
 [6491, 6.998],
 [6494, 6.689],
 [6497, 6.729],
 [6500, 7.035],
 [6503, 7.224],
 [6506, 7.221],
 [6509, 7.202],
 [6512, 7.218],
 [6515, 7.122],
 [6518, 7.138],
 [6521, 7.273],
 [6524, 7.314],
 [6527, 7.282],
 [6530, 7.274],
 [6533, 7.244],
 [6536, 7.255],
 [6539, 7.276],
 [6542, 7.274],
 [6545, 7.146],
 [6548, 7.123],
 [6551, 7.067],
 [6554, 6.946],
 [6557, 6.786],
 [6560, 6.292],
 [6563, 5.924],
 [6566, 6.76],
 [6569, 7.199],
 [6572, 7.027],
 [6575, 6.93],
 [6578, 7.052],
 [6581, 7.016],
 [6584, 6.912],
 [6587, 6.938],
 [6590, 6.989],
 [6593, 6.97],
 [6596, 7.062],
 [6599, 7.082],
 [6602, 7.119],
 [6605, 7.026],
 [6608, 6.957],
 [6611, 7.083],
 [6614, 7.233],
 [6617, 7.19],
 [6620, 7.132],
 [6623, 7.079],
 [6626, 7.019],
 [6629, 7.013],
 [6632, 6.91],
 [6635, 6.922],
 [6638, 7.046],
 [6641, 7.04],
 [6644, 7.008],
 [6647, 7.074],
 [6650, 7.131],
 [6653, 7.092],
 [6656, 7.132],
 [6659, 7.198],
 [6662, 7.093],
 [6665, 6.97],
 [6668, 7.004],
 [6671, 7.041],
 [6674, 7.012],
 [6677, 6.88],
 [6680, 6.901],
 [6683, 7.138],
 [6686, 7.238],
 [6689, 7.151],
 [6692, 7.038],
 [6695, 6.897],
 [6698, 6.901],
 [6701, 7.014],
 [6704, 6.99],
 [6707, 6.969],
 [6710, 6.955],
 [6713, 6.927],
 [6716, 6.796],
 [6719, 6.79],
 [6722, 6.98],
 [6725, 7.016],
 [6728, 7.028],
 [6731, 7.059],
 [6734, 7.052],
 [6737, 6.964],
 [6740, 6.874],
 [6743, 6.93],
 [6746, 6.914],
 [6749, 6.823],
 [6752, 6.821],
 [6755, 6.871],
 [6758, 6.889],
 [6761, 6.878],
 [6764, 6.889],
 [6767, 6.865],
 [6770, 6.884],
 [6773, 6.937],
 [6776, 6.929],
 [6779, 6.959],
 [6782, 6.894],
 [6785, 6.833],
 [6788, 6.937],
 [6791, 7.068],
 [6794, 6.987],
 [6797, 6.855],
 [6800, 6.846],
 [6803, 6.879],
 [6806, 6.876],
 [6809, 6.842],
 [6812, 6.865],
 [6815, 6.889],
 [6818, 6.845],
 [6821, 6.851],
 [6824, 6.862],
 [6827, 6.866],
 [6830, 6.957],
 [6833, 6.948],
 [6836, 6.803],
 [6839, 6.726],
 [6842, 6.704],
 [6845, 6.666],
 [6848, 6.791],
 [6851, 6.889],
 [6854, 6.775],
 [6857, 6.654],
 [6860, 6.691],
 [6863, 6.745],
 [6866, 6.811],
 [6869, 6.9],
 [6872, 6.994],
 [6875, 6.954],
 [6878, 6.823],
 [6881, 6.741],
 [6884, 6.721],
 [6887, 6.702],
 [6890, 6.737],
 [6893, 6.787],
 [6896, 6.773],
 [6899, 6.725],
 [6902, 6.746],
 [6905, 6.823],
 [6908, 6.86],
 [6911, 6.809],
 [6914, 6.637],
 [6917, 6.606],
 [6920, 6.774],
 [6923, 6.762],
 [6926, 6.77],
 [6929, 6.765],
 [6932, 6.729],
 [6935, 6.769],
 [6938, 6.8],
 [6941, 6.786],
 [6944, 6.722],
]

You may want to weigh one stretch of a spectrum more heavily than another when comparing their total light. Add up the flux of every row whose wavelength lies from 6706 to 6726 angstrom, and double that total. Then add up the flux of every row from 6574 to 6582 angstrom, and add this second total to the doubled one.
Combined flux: 118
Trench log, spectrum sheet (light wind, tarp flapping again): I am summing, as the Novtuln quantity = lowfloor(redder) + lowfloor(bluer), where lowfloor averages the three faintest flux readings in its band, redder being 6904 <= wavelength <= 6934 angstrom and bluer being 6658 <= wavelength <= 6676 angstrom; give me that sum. 13.65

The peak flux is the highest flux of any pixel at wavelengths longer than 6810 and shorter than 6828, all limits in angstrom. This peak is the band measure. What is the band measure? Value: 6.889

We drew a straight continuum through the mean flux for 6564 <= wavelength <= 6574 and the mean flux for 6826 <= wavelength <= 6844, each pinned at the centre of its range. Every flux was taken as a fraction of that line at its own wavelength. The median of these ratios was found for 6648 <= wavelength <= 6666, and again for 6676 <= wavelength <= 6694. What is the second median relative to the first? 0.999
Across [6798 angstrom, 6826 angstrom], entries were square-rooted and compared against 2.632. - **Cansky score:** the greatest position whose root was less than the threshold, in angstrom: 6824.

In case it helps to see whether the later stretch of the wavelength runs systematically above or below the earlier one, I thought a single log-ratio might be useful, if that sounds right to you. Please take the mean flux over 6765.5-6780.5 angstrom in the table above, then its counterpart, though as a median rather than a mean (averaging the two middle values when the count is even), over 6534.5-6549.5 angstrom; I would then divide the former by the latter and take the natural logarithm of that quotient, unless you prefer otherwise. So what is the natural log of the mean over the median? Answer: -0.048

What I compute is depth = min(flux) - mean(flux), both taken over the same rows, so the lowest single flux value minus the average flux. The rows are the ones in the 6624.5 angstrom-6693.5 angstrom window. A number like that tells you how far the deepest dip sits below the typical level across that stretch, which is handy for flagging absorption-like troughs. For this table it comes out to -0.166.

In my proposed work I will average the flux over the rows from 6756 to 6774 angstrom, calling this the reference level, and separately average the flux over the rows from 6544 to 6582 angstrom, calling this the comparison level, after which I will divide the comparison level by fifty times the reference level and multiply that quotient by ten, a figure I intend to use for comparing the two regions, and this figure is 0.199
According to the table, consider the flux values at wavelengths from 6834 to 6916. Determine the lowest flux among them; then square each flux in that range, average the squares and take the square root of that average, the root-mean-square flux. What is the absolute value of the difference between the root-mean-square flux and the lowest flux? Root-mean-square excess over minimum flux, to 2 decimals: 0.14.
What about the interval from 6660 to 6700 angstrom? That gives 0.14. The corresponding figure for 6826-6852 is 0.15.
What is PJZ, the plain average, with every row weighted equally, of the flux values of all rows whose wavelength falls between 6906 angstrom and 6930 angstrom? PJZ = 6.75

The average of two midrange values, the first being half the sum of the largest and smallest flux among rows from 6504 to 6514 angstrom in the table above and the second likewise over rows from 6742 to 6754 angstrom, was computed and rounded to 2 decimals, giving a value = 7.04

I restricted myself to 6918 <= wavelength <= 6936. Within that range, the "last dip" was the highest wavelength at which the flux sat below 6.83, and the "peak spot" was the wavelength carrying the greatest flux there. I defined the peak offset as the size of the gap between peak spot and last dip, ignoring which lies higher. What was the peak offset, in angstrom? 15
